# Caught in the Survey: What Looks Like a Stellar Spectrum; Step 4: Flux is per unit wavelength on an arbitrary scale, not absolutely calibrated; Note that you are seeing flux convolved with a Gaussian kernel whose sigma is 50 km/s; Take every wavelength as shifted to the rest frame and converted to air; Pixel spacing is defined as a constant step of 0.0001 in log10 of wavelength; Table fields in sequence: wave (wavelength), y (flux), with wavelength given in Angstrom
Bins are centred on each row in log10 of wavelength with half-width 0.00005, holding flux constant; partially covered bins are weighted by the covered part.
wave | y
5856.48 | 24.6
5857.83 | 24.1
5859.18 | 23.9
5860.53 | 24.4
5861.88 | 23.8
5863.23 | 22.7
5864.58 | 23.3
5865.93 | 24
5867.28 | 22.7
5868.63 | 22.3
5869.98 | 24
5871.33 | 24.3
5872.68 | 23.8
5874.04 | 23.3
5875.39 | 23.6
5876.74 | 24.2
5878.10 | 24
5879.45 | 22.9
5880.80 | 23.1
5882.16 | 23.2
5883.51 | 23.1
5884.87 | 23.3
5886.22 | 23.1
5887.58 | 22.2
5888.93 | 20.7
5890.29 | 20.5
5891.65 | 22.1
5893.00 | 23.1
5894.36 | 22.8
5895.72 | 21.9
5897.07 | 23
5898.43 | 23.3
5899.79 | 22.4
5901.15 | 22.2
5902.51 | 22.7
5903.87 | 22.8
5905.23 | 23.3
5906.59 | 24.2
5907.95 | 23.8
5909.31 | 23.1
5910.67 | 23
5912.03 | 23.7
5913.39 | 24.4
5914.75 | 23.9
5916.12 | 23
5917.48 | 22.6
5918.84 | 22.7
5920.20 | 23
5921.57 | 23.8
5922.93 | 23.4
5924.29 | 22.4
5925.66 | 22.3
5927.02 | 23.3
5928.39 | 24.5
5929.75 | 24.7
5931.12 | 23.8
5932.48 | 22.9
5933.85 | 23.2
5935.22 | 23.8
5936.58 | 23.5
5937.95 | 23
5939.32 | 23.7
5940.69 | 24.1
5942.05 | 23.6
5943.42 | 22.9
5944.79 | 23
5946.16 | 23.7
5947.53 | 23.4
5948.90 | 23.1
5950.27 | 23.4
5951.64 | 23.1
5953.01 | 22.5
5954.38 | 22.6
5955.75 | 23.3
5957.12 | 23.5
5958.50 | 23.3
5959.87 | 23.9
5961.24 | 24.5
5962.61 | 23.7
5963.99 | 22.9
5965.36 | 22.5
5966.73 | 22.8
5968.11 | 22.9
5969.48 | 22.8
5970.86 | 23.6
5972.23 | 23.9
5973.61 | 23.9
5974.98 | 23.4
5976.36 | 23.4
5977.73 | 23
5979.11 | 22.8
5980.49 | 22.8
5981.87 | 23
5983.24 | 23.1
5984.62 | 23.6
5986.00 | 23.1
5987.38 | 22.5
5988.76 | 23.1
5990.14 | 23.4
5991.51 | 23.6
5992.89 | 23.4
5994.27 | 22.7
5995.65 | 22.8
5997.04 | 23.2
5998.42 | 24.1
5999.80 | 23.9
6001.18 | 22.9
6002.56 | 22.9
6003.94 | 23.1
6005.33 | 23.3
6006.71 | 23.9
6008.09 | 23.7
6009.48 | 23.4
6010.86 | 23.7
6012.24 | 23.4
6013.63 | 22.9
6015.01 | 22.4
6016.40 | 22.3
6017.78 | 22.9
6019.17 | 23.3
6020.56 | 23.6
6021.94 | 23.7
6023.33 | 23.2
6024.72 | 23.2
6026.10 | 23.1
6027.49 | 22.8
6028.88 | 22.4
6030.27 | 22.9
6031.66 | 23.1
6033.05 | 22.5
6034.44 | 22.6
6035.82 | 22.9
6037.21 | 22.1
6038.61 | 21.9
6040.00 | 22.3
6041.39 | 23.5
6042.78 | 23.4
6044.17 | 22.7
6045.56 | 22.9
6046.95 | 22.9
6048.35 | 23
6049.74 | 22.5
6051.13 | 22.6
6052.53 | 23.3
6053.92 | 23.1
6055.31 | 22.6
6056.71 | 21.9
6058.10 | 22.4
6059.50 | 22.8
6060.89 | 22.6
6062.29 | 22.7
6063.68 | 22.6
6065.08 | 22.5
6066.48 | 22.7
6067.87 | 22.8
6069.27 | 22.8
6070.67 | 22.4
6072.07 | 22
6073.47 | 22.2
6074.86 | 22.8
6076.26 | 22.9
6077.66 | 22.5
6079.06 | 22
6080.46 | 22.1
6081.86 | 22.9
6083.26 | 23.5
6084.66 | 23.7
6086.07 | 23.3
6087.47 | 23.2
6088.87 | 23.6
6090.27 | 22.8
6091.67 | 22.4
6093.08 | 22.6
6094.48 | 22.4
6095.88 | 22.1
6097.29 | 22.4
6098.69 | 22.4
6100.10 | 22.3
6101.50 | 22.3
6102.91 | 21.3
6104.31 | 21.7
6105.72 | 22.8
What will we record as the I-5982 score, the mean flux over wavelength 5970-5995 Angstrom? 23.2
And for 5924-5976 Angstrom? 23.4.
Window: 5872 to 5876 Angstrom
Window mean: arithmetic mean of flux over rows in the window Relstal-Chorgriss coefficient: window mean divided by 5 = 4.71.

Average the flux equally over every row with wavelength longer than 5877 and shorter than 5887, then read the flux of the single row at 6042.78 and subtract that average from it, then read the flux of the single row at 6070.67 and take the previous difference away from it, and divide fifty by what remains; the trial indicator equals 2.25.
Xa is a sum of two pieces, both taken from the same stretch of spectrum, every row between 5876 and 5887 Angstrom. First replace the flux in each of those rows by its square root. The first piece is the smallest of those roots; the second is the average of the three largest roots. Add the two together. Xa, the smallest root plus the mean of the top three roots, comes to 9.67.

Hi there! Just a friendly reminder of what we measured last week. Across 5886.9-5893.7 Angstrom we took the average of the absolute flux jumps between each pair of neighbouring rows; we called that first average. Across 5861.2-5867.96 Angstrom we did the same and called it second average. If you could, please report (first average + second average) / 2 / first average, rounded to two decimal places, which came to 0.93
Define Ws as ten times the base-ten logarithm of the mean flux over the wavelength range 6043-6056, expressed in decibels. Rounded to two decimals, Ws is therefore 13.59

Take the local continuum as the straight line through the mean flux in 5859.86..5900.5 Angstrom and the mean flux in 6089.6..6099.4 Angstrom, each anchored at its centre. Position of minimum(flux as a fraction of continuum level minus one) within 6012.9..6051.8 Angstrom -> 6038.61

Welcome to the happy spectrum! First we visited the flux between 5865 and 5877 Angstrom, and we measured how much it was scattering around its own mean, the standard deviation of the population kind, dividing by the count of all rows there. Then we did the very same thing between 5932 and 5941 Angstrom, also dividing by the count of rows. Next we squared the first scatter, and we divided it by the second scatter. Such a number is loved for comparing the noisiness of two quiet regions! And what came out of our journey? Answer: 1.03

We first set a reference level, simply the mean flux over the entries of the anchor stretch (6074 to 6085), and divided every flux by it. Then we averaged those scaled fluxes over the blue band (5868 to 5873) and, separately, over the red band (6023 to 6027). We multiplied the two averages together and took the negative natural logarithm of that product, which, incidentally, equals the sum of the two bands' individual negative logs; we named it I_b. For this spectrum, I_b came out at -0.05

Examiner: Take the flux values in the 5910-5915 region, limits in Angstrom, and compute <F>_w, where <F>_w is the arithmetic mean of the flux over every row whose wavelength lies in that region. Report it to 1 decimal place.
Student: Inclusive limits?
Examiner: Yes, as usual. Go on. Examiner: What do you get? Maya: 23.8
